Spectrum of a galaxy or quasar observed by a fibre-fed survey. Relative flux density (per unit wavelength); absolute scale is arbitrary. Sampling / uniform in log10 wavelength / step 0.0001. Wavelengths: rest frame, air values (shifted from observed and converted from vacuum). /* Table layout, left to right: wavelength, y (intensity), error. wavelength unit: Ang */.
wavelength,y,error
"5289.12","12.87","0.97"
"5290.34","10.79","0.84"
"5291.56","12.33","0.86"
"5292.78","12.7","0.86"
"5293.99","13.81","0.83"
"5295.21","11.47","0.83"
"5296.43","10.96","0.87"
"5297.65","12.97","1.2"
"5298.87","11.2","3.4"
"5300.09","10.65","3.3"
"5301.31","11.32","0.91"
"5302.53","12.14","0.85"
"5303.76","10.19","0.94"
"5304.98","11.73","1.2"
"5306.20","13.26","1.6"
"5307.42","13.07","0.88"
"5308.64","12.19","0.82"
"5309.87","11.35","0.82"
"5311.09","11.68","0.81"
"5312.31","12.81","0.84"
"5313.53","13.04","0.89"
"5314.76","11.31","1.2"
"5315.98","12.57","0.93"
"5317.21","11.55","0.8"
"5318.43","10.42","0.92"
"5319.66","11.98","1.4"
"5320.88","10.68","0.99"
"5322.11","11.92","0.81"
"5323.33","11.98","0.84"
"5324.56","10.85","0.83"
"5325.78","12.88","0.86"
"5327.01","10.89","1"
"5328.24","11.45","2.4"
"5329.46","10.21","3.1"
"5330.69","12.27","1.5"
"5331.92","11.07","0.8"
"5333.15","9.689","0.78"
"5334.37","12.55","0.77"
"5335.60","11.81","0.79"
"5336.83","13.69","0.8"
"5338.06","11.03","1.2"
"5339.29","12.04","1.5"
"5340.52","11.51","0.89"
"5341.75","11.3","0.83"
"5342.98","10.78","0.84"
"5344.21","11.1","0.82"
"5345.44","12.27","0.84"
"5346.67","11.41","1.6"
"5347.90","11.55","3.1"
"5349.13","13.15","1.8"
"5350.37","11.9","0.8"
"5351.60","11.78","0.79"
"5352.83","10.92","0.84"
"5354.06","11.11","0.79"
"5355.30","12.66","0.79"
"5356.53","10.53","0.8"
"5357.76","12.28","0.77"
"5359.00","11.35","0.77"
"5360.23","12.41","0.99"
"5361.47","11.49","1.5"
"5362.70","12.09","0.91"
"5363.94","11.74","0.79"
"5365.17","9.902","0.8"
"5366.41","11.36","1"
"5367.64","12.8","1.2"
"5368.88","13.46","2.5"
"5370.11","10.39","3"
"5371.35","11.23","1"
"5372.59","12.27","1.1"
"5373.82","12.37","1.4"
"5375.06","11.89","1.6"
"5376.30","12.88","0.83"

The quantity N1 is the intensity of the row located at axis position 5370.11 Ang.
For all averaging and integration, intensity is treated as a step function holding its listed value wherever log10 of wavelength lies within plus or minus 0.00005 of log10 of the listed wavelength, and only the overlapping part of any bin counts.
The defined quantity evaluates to 10.39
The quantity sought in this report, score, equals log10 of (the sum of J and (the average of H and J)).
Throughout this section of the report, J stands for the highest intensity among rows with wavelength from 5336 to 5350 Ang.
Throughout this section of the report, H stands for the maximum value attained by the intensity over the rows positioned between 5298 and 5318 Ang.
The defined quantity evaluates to 1.434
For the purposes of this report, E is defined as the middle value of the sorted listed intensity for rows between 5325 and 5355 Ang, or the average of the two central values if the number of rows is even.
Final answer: 11.5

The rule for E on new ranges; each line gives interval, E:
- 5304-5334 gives 11.7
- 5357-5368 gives 11.7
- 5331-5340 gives 11.8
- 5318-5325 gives 11.4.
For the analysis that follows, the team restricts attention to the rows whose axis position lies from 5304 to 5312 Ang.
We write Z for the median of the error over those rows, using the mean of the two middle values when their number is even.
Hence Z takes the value 0.85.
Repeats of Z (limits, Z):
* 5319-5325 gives 0.84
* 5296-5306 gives 1.07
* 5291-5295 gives 0.86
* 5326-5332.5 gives 1.50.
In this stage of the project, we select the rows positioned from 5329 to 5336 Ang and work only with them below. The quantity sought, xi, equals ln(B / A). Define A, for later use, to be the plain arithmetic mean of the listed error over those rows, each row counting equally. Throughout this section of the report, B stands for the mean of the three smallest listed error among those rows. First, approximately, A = 1.29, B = 0.78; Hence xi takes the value -0.50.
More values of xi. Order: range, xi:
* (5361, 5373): -0.50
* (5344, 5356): -0.43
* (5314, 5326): -0.16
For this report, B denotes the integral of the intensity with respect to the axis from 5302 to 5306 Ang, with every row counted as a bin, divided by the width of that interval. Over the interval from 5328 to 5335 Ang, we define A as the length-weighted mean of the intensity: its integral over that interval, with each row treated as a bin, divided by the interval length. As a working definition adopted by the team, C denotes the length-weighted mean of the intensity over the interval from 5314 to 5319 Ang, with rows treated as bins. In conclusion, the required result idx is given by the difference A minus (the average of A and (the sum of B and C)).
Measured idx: -5.91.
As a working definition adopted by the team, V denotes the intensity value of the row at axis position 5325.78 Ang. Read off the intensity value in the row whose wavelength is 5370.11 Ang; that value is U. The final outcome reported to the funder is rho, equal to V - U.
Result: 2.5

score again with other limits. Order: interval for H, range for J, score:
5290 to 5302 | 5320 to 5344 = 1.438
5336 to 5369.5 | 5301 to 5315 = 1.427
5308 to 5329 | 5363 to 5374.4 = 1.427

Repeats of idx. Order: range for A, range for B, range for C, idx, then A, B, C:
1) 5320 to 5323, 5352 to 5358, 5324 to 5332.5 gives -5.70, 11.4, 11.5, 11.4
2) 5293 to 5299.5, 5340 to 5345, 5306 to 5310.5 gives -5.73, 12.1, 11.2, 12.4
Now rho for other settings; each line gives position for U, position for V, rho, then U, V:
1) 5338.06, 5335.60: 0.8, 11.03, 11.81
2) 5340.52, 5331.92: -0.4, 11.51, 11.07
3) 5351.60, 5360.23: 0.6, 11.78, 12.41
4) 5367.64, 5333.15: -3.1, 12.8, 9.689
